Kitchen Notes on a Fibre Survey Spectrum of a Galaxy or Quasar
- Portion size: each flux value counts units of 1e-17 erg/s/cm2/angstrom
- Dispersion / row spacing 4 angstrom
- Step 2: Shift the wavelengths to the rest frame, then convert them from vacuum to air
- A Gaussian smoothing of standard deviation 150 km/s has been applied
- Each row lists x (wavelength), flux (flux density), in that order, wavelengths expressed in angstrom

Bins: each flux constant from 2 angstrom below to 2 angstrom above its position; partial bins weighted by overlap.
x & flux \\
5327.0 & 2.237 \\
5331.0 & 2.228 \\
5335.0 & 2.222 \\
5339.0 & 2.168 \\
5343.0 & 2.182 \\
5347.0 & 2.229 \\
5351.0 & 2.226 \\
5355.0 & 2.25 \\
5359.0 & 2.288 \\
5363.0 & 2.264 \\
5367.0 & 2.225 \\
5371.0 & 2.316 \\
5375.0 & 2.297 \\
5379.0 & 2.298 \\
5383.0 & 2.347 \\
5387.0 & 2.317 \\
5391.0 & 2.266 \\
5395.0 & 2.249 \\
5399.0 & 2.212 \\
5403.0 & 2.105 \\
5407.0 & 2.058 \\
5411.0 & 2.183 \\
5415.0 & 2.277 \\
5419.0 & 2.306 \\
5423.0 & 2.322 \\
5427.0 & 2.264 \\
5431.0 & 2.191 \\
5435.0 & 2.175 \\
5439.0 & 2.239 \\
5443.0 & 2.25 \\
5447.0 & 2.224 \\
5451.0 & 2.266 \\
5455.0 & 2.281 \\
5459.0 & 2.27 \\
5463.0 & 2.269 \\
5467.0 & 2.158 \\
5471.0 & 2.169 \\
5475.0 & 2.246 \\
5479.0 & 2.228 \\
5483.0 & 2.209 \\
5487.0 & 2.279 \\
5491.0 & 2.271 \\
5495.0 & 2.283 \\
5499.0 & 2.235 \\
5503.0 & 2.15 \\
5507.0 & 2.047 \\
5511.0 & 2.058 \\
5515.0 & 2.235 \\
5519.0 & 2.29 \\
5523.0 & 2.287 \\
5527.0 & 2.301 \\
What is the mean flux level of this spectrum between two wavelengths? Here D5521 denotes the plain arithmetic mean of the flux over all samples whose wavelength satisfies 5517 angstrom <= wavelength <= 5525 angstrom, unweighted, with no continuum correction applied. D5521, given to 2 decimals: 2.29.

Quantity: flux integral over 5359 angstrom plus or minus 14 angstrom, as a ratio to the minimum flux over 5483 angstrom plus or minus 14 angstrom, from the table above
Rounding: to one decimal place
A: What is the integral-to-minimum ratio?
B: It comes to 29.1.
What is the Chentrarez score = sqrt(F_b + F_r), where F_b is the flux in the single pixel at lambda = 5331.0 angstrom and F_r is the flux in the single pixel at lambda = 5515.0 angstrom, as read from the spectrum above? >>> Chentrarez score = 2.11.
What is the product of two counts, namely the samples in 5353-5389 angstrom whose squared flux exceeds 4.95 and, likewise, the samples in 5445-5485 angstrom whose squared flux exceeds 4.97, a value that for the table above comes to 45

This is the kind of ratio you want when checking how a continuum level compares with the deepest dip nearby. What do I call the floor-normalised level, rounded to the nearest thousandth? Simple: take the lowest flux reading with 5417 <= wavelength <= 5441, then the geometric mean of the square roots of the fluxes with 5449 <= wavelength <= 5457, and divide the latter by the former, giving 0.693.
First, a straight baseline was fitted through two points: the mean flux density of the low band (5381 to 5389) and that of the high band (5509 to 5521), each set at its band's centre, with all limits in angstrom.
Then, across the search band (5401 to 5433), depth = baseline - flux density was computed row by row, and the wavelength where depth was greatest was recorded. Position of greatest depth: 5407.0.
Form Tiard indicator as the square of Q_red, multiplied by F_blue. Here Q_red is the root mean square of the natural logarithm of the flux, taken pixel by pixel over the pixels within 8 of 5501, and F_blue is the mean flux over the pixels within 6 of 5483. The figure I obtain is 1.36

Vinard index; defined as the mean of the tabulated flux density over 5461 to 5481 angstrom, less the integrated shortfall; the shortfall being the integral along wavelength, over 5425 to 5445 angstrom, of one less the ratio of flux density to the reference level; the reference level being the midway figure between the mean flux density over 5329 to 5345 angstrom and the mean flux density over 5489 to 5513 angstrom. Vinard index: 2.55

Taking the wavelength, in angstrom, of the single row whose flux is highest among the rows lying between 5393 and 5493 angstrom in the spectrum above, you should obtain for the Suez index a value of 5423.0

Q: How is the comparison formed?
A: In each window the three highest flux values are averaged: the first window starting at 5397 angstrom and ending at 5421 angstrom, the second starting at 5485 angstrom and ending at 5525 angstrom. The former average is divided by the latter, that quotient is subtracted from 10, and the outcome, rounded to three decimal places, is 9.009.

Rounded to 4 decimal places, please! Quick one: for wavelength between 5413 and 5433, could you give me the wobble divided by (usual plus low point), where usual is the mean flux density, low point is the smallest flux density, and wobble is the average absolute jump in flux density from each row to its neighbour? 0.0099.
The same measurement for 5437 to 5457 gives 0.0053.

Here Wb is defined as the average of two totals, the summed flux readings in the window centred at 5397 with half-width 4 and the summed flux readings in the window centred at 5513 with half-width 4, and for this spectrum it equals 4.38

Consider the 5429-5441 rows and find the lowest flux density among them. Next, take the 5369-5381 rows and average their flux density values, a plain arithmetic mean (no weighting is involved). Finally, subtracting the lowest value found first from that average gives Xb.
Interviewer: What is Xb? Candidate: 0.13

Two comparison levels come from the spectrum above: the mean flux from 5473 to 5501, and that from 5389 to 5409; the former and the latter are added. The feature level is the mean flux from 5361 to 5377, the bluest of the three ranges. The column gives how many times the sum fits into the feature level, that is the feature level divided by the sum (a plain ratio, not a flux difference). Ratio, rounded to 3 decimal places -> 0.514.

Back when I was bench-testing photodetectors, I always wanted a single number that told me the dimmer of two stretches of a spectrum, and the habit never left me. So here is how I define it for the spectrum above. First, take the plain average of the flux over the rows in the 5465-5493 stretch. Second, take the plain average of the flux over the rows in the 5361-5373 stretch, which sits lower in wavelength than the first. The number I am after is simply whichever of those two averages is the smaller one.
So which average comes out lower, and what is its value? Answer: 2.22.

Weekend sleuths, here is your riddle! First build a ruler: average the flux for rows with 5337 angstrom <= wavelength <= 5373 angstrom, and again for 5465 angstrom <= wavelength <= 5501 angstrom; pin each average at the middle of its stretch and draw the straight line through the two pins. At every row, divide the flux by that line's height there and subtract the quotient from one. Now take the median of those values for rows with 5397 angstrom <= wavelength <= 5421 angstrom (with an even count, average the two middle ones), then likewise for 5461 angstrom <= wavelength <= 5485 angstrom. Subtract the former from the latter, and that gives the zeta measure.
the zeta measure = -0.011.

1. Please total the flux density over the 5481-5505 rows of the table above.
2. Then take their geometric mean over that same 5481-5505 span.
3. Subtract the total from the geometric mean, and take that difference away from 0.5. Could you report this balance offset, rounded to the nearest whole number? 12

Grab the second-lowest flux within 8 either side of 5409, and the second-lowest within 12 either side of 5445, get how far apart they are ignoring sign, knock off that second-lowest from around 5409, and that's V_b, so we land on -1.986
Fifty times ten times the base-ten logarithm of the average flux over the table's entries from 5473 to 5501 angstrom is 176.1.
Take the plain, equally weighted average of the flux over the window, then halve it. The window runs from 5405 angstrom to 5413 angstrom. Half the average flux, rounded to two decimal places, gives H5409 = 1.06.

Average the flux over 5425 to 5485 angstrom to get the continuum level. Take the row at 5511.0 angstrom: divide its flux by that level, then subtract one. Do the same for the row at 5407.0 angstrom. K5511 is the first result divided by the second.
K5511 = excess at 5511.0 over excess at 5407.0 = 1.0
